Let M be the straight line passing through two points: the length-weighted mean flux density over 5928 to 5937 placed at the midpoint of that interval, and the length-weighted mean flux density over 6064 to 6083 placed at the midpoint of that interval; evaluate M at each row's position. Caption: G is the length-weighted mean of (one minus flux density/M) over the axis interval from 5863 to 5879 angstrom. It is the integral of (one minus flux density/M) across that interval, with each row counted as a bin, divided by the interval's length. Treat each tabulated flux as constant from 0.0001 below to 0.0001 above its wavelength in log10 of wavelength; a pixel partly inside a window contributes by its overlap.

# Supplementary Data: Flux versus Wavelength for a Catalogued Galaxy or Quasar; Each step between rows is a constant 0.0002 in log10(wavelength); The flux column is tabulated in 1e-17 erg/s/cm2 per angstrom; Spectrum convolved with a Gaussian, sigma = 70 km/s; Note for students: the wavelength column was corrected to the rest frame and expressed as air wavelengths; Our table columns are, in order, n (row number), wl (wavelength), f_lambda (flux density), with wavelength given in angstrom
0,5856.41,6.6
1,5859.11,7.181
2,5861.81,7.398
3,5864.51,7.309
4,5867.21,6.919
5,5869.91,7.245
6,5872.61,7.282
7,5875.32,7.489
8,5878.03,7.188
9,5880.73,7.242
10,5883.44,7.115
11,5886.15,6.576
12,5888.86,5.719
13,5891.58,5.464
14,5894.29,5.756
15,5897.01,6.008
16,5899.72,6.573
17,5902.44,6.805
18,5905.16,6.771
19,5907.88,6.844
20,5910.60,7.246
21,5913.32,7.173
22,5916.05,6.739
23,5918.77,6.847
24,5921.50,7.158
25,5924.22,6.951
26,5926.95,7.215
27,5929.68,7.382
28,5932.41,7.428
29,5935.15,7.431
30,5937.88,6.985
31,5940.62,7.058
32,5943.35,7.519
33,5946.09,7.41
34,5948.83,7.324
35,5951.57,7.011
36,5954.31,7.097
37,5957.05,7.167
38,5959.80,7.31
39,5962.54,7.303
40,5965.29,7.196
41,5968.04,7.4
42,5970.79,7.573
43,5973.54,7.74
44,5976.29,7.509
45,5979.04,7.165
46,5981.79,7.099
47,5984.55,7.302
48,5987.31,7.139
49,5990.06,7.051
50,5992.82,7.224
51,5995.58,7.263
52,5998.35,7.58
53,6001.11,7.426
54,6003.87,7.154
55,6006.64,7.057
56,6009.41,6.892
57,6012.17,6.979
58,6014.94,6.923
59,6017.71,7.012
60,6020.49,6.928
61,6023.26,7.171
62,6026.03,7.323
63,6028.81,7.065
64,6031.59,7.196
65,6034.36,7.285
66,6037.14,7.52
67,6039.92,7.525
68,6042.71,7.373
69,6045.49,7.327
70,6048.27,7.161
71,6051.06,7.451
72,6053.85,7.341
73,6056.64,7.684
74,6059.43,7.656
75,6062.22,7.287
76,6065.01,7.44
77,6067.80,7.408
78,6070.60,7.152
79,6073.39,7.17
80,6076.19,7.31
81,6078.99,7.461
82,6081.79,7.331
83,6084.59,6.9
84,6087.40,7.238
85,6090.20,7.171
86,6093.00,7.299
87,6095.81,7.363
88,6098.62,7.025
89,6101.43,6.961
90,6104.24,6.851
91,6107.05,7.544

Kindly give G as 0.02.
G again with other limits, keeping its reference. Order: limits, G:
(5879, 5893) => 0.13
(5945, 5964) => 0.02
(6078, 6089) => 0.01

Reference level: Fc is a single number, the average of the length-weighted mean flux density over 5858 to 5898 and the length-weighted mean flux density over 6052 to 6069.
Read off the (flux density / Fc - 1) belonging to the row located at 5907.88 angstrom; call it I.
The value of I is -0.04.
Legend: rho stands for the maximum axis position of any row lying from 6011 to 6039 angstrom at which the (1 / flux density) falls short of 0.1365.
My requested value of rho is 6037.14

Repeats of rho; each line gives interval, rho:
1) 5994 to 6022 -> 6001.11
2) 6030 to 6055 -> 6053.85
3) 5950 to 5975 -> 5973.54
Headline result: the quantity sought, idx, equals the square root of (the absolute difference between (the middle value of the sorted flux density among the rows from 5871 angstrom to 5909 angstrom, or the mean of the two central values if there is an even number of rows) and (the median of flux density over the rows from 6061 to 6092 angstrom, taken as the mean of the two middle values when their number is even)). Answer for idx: 0.71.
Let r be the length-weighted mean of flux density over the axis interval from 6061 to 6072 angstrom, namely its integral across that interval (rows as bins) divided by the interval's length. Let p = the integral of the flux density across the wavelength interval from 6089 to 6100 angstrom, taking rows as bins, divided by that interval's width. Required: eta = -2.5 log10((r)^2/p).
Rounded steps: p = 7.22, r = 7.33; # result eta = -2.18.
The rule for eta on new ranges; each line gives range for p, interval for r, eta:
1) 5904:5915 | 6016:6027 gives -2.14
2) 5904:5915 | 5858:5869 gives -2.18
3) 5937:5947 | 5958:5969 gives -2.16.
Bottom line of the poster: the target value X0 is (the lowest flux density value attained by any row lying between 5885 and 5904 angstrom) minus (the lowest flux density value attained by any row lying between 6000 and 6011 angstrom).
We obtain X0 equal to -1.4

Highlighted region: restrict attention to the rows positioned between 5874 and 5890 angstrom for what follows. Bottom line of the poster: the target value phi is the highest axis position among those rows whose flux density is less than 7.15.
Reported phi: 5888.86 angstrom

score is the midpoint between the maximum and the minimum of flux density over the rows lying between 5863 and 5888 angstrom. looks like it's 7.03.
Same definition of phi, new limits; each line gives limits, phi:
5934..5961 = 5954.31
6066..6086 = 6084.59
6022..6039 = 6028.81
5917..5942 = 5940.62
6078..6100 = 6098.62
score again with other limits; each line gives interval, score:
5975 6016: 7.24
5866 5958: 6.49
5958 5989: 7.42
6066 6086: 7.18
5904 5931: 7.06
